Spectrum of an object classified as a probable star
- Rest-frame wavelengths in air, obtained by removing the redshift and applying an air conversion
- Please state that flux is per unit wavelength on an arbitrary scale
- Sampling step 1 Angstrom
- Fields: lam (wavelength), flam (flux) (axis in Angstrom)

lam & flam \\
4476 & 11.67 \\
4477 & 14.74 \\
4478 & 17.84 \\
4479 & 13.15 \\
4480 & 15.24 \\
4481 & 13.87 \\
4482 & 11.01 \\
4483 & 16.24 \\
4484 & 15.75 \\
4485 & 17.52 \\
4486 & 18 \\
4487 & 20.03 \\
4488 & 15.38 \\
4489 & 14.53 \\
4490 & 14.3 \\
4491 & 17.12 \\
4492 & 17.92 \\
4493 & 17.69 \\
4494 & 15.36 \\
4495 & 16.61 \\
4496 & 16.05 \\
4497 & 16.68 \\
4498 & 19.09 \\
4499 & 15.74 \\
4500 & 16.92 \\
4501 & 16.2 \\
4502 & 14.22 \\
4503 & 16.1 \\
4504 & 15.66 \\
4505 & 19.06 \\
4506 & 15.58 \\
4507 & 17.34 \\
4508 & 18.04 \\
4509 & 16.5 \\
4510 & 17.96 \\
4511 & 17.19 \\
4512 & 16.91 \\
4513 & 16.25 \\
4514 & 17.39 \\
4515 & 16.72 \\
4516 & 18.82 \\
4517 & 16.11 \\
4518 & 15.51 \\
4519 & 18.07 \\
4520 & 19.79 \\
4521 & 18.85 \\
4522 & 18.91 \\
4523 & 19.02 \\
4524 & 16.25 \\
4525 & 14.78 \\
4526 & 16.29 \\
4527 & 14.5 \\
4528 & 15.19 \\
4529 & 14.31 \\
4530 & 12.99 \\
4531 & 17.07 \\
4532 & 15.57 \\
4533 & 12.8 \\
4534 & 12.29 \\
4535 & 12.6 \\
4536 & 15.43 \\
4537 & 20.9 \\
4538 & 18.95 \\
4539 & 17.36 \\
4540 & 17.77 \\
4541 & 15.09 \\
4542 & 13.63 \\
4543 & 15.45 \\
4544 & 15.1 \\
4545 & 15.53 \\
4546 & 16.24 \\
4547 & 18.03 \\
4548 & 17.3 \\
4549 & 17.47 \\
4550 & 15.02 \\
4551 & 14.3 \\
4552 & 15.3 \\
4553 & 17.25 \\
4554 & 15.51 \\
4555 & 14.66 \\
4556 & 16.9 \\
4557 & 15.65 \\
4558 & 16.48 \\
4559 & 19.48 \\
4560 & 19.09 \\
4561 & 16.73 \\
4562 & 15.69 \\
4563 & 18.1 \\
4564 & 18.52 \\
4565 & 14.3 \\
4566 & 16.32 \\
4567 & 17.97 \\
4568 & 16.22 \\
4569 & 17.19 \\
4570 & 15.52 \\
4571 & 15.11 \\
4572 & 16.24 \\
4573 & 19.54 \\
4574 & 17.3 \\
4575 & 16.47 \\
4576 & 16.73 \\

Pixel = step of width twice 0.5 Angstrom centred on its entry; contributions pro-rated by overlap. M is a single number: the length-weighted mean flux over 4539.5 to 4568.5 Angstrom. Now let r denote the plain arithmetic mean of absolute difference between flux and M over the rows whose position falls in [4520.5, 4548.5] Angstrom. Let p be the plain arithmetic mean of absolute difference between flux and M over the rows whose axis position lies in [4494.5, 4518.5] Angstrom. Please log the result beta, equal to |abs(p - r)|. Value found 0.9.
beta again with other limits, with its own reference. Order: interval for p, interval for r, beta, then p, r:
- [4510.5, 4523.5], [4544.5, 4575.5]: 0.3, 1.5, 1.2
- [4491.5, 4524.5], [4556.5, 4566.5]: 0.2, 1.2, 1.4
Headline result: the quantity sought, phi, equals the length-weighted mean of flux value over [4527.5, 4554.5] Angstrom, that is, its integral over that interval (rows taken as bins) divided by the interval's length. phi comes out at 15.7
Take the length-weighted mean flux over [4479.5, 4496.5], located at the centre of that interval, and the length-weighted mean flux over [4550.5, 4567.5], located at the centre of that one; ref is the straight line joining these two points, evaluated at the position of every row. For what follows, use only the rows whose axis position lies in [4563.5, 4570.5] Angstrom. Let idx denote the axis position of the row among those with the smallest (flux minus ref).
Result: 4565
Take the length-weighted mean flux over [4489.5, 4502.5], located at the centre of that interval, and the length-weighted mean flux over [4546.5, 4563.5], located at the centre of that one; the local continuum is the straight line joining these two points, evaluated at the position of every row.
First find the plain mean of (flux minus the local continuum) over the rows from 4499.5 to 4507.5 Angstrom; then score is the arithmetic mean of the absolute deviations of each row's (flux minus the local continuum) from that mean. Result 1.04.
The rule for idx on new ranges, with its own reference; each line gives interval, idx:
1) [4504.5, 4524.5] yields 4518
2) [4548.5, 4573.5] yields 4565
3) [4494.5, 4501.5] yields 4499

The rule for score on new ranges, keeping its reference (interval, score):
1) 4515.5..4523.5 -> 1.18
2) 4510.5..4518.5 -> 0.72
